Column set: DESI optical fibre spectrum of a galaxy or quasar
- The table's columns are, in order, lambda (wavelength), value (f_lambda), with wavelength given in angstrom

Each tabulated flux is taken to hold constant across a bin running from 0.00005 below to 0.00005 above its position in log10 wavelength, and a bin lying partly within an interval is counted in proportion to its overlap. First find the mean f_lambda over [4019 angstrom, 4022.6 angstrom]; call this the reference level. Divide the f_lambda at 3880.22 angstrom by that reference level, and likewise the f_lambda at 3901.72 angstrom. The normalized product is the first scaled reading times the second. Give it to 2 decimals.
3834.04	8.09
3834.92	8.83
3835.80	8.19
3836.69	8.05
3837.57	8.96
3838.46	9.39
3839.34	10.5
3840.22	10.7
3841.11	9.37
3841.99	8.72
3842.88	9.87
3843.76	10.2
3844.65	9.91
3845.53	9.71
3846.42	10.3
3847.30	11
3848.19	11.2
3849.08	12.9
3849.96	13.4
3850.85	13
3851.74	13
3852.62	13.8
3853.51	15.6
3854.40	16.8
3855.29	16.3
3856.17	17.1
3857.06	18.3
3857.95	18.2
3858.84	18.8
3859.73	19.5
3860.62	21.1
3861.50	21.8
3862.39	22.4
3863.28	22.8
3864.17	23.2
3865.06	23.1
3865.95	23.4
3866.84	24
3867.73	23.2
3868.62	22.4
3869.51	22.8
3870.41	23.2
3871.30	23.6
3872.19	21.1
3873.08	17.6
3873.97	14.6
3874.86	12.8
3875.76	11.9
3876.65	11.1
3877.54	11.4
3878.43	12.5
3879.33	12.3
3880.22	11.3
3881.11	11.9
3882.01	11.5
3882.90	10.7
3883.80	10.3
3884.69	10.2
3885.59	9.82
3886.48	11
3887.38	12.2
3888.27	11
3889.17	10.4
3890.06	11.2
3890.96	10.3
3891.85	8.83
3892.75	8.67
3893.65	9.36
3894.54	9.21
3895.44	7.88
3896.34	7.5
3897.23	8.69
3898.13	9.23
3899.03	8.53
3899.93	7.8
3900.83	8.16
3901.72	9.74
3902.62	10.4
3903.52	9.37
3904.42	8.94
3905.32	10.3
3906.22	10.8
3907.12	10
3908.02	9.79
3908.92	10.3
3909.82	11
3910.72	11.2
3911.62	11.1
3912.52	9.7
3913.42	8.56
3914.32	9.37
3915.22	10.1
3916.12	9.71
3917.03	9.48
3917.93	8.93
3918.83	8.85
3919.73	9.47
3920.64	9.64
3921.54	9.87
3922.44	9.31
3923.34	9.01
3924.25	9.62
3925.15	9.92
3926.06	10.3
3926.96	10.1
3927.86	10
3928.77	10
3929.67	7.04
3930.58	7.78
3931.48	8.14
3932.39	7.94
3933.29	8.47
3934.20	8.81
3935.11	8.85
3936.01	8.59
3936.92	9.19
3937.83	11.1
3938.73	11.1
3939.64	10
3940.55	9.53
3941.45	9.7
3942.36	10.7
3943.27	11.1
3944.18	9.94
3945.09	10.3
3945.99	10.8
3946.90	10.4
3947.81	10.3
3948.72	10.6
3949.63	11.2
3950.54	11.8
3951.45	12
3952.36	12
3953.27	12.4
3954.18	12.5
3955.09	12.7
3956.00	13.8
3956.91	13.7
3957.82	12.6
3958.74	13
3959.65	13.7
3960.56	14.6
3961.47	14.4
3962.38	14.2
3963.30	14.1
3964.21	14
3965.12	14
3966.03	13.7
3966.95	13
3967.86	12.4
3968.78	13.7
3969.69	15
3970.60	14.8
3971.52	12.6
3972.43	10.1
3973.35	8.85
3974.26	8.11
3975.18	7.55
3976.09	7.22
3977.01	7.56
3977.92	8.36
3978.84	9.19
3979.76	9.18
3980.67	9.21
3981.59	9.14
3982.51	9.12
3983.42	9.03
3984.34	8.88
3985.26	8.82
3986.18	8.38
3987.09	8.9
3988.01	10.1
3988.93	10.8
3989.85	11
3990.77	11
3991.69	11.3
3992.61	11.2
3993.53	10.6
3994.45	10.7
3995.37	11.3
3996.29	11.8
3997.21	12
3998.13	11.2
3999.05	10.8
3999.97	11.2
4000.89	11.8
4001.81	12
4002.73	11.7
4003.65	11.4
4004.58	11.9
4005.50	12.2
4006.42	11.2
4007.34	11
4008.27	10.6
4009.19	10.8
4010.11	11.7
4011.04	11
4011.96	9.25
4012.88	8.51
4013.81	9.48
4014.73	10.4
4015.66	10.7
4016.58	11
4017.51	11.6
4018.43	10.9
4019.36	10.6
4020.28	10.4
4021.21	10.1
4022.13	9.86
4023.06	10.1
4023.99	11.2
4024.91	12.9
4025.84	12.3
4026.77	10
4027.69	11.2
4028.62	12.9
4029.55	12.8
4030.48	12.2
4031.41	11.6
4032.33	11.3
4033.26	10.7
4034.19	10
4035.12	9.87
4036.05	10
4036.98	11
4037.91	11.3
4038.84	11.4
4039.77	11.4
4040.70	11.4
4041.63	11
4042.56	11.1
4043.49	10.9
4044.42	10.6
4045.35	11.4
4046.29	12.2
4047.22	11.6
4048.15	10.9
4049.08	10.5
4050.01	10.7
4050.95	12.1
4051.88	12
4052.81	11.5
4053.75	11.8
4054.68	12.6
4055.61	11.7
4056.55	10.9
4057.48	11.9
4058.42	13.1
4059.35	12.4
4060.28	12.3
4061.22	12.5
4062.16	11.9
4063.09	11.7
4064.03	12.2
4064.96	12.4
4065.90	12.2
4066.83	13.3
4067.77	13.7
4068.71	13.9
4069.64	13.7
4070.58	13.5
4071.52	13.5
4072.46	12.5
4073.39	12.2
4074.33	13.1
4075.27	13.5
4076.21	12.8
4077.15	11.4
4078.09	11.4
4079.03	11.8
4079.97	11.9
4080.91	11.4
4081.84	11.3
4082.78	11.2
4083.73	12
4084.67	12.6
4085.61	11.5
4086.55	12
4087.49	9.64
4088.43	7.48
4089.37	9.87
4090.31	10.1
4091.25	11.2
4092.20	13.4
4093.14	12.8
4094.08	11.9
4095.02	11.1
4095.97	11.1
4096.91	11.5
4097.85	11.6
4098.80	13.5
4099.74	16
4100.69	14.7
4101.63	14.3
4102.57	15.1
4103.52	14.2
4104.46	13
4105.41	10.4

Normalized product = 1.05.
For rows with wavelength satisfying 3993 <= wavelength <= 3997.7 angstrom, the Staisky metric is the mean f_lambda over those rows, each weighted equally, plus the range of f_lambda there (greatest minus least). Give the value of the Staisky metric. 12.7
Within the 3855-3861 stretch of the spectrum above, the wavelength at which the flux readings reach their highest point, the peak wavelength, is 3860.62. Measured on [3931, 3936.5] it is 3935.11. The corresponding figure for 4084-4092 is 4084.67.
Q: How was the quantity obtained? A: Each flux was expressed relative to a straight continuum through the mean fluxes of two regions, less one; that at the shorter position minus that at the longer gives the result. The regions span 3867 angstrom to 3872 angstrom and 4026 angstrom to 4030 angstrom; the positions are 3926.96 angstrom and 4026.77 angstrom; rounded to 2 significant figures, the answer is -0.31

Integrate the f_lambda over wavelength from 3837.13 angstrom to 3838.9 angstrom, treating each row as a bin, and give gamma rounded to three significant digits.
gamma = 16.2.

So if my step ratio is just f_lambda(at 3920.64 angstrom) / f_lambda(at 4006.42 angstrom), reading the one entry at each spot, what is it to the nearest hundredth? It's 0.86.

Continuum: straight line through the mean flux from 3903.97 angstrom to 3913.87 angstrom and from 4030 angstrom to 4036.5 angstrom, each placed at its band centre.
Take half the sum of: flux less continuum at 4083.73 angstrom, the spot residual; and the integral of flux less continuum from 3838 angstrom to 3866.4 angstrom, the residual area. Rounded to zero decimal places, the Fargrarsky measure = 76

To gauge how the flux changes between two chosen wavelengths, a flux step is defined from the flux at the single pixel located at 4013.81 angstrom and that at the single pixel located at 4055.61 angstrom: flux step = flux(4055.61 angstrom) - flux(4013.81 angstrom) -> 2.2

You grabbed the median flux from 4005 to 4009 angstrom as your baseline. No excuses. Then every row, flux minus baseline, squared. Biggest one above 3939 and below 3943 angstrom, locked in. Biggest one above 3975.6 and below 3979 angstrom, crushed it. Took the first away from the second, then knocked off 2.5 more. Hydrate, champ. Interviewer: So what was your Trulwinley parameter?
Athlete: 10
